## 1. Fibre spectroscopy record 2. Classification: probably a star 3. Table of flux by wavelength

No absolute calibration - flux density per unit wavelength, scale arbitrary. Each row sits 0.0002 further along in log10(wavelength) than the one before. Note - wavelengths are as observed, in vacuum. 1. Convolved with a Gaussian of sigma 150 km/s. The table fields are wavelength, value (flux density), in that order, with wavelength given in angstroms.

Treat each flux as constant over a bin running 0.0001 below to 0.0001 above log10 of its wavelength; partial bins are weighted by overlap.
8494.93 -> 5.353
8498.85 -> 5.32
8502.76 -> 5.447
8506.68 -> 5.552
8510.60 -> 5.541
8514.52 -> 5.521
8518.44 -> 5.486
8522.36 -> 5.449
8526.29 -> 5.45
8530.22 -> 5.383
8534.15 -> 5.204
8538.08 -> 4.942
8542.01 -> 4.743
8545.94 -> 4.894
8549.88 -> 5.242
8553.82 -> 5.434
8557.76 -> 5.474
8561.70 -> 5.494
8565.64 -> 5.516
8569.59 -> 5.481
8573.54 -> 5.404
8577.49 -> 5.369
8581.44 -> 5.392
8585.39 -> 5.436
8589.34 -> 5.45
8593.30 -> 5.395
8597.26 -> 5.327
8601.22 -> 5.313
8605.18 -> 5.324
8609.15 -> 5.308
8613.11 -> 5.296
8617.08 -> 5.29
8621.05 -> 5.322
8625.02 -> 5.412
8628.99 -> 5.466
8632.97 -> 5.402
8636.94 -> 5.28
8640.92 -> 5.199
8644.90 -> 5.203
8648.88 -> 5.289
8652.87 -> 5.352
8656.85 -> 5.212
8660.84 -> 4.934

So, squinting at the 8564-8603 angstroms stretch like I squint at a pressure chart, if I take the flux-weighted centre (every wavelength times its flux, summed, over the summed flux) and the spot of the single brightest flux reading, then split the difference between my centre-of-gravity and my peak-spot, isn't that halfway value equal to 8574.5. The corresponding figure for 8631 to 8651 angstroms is 8636.9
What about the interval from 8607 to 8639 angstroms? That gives 8626.0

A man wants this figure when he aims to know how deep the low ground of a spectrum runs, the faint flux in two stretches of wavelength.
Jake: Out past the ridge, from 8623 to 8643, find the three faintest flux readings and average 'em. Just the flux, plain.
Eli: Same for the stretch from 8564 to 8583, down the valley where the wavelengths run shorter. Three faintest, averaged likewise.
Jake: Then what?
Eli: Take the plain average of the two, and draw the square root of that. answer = 2.311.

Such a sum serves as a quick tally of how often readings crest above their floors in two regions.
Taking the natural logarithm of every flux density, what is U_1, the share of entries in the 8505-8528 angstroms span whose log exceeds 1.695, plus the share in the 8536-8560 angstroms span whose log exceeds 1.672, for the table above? 1.3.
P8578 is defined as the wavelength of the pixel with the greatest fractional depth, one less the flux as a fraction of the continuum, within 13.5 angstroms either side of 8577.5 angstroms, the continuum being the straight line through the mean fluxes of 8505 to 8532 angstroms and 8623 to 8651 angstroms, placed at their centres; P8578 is 8577.49 angstroms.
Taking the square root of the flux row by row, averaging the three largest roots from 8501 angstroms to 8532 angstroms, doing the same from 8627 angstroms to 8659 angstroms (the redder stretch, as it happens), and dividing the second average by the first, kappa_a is 0.99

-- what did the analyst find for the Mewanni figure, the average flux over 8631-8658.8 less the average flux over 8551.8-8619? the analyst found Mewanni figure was -0.12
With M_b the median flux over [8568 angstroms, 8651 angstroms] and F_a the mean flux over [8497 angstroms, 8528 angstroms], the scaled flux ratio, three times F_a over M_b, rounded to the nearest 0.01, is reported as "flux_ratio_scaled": 3.08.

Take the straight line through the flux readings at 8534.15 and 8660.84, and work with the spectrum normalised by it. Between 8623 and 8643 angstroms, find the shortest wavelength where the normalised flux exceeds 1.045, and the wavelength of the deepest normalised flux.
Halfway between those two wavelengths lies 8633.0 angstroms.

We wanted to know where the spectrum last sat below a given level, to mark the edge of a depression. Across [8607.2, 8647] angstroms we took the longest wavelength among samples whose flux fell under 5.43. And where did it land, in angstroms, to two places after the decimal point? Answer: 8644.90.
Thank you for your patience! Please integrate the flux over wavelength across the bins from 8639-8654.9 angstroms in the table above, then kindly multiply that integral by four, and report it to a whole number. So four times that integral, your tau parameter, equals 335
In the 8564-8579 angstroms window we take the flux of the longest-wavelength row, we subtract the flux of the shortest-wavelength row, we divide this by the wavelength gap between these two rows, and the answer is -0.012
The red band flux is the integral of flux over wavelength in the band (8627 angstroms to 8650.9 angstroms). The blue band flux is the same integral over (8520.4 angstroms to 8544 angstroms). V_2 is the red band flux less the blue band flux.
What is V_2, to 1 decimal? 4.2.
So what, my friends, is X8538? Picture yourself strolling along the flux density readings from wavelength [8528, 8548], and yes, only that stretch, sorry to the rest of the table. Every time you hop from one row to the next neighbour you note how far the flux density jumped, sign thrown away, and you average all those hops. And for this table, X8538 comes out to 0.20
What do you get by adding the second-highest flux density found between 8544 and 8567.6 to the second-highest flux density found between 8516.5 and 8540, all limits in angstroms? 10.94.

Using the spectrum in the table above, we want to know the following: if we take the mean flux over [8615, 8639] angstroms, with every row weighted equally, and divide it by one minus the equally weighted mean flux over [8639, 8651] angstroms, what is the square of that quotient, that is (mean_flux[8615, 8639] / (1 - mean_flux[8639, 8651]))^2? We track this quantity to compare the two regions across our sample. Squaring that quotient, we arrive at 1.61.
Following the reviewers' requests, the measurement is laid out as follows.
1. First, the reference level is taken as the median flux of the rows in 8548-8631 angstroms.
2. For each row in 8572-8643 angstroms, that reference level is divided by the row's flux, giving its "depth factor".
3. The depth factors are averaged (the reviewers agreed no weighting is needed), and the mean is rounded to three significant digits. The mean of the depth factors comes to 1.01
